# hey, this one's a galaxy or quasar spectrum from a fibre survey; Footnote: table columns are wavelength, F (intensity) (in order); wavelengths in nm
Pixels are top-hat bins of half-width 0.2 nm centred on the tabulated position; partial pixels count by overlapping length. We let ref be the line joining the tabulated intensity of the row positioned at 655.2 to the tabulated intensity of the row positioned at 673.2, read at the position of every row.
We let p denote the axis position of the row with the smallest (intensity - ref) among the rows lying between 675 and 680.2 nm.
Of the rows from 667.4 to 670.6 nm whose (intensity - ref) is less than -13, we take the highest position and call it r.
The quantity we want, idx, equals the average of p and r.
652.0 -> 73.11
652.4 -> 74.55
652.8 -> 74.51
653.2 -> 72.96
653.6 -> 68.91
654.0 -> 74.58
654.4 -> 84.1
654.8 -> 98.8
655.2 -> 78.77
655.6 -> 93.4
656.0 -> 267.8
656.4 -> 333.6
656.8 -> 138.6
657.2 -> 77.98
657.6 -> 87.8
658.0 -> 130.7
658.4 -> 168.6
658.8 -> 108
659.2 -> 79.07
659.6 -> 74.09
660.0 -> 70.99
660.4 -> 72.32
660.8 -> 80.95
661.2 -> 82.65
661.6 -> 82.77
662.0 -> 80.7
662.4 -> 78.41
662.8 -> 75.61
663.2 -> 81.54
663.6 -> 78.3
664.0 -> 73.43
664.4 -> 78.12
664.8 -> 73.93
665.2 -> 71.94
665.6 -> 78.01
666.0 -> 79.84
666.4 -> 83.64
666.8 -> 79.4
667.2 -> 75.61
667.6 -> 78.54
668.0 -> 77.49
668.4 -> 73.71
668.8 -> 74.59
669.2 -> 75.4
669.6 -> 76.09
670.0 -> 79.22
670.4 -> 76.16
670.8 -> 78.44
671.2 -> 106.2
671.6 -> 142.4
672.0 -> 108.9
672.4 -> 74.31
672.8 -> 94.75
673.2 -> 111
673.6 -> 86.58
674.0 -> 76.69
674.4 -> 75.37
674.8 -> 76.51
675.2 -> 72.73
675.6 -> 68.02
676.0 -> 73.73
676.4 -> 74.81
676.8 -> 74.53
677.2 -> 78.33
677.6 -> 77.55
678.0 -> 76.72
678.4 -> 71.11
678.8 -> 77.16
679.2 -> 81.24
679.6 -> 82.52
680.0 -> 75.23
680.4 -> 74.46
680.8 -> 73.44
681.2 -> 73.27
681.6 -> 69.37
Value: 674.40 nm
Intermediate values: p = 678.4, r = 670.4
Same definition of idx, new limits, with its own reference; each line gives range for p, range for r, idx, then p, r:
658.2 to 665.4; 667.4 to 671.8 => 668.00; 665.2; 670.8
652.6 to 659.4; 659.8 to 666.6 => 660.00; 653.6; 666.4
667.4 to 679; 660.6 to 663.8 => 671.00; 678.4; 663.6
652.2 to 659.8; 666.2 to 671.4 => 665.20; 659.6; 670.8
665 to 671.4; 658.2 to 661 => 665.40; 670.4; 660.4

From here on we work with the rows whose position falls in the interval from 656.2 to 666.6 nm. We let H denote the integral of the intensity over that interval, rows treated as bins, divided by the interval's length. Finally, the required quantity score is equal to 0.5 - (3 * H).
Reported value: -290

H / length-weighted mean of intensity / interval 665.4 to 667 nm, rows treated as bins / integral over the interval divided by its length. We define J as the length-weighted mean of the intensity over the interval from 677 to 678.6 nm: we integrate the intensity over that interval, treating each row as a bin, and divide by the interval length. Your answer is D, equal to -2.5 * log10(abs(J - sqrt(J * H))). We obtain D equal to -0.8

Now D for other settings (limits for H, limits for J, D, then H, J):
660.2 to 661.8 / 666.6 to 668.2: 0.1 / 80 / 78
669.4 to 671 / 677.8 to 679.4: 0.8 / 77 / 77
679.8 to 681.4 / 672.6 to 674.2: -2.5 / 74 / 92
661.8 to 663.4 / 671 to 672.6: -3.0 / 79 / 108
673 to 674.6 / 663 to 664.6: -1.7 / 87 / 78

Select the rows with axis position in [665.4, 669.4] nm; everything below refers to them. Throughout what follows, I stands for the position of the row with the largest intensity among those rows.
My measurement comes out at 666.4 nm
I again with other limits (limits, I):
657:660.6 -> 658.4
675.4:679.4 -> 679.2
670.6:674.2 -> 671.6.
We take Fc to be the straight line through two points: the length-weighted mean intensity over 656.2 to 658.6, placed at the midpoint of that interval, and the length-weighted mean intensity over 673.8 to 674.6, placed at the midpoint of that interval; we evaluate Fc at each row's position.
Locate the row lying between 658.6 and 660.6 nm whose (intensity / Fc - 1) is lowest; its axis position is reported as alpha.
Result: 660.0 nm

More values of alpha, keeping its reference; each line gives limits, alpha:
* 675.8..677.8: 676.0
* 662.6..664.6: 662.8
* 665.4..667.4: 665.6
